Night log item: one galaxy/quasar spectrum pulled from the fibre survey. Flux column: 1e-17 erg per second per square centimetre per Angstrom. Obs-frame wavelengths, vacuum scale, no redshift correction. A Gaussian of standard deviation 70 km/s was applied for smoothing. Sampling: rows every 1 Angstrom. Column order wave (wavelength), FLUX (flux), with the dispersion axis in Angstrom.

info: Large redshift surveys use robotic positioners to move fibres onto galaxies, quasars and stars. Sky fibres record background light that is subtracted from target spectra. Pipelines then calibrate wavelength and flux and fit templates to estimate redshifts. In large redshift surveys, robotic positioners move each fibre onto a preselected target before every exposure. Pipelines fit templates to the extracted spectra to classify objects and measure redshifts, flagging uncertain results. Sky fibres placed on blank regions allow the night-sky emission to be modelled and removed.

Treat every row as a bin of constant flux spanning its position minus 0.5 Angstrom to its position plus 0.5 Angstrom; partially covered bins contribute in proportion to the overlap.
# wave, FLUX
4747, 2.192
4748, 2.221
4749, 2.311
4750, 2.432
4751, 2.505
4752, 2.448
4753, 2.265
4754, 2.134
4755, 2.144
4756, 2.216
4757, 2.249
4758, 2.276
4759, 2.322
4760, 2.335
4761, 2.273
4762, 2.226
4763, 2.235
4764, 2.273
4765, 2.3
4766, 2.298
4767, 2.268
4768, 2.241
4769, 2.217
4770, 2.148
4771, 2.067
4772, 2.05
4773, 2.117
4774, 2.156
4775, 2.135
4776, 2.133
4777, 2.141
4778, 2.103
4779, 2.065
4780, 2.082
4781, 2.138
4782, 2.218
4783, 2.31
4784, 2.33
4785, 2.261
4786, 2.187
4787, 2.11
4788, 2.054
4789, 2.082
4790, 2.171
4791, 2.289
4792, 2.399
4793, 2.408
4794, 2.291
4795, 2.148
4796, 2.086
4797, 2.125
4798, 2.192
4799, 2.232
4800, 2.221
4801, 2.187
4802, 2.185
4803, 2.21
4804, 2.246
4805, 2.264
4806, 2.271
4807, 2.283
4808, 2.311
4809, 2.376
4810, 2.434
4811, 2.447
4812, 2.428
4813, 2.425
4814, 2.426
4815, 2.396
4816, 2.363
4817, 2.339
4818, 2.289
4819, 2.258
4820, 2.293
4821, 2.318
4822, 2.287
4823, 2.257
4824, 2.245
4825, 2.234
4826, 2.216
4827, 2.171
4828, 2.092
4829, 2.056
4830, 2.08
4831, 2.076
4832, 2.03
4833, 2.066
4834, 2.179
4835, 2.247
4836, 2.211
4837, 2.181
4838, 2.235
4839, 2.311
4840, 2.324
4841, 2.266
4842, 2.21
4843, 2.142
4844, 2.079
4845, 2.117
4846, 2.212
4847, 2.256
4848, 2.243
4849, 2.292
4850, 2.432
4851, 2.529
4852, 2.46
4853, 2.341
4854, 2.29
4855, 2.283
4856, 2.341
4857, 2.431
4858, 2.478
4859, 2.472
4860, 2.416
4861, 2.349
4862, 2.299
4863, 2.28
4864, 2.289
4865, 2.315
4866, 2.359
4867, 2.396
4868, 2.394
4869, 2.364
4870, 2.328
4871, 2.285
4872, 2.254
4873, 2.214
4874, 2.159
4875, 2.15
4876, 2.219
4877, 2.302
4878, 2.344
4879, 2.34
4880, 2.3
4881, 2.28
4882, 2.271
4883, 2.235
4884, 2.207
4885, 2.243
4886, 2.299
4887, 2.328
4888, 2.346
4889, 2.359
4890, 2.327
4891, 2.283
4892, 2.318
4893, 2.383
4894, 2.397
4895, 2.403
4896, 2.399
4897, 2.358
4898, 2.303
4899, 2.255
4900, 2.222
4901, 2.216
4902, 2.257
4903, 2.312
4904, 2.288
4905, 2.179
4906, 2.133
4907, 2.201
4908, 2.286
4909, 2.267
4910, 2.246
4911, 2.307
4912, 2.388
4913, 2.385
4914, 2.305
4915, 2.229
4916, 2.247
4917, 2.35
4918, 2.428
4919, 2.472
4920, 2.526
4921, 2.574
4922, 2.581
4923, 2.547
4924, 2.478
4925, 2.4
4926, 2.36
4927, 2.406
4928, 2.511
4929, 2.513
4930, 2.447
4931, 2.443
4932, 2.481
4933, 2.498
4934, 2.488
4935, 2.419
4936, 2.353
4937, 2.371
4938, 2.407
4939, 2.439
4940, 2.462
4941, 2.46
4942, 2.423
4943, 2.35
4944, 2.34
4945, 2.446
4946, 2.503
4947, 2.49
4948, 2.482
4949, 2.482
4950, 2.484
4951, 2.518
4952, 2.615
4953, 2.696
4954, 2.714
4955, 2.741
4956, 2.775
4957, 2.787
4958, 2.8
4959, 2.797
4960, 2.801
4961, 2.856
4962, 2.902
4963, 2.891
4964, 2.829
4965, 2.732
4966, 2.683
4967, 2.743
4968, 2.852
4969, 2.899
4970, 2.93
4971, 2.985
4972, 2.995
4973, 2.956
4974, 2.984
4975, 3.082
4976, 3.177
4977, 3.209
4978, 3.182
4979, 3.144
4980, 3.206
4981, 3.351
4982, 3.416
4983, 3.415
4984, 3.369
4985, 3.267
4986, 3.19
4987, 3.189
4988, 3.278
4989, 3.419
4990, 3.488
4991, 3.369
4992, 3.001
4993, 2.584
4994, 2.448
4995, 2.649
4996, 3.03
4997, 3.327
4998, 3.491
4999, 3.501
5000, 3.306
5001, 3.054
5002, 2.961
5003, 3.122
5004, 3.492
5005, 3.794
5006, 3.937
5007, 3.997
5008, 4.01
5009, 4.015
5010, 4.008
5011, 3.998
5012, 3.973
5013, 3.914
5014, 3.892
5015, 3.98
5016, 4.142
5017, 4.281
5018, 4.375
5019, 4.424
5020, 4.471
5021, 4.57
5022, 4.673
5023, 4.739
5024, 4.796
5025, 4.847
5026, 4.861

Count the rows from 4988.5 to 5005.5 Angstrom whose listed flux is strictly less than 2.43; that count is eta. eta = 0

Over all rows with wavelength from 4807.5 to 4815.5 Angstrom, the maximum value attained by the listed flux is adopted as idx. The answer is 2.447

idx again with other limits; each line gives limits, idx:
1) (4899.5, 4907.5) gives 2.312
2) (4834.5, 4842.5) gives 2.324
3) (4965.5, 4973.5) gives 2.995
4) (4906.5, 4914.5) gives 2.388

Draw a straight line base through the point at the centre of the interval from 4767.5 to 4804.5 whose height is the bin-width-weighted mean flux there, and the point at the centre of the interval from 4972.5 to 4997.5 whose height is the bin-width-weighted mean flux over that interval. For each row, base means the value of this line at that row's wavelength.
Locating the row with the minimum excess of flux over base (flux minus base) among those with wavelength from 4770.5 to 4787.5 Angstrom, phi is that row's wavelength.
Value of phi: 4779 Angstrom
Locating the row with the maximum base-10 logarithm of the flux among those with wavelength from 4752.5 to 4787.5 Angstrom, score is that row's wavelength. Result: 4760 Angstrom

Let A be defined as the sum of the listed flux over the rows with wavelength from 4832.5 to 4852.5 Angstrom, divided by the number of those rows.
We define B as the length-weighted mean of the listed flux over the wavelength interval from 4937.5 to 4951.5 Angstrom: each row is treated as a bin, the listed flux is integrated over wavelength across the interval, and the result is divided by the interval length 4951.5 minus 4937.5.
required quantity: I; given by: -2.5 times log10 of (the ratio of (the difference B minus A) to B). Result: 2.7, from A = 2.25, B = 2.4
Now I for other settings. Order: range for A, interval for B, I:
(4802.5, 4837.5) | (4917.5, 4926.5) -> 2.6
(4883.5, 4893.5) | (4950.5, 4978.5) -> 1.8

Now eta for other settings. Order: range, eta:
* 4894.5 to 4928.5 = 27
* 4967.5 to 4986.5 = 0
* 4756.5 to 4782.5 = 26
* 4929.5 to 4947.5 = 7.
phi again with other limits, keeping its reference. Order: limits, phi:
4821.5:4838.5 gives 4832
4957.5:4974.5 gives 4966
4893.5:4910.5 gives 4906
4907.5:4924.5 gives 4915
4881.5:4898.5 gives 4884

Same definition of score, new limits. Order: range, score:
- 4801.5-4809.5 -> 4809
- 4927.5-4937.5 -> 4929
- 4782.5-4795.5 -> 4793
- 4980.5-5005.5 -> 5005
